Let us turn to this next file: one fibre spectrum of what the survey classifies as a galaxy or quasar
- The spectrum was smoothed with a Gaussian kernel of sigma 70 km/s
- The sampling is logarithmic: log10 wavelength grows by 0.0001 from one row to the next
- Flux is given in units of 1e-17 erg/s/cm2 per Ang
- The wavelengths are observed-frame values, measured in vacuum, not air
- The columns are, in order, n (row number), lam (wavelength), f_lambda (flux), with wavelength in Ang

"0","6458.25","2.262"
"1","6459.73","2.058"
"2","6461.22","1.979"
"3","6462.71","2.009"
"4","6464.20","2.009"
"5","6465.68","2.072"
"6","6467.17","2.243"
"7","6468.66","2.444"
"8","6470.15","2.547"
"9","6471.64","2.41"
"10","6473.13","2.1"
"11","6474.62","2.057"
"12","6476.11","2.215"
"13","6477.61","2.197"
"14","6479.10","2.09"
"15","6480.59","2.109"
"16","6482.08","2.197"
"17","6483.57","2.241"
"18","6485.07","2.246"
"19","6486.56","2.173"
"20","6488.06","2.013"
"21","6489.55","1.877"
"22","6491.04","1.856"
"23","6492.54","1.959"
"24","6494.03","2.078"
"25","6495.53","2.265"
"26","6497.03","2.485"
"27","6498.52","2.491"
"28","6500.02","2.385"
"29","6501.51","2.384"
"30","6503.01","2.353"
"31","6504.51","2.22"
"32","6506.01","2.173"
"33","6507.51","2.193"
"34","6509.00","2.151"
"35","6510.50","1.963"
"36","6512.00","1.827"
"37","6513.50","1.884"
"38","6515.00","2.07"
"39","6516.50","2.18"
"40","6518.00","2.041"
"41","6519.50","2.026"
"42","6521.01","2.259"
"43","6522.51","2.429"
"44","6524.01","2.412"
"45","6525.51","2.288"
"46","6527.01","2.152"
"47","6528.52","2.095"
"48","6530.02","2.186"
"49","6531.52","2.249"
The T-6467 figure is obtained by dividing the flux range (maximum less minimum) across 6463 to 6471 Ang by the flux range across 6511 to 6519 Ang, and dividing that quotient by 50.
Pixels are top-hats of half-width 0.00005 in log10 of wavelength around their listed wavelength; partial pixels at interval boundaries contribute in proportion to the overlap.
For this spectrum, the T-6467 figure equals 0.030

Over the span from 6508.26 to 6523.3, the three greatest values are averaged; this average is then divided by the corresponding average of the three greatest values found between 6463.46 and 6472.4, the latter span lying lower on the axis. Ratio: 0.93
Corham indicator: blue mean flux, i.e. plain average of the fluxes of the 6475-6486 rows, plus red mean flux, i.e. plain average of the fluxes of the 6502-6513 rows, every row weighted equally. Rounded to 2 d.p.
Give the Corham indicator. 4.31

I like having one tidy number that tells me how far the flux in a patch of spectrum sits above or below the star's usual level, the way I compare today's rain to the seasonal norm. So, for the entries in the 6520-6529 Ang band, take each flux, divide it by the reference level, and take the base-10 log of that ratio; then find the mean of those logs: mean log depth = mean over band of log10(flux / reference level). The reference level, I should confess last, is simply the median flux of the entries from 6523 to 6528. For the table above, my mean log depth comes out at -0.004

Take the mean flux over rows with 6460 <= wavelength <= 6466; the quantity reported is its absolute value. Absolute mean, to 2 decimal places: 2.02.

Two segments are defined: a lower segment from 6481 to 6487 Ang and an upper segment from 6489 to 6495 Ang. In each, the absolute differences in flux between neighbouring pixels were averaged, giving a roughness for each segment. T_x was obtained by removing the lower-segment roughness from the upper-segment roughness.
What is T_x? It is 0.04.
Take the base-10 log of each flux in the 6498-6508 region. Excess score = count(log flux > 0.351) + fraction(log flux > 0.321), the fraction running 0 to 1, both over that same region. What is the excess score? 5.0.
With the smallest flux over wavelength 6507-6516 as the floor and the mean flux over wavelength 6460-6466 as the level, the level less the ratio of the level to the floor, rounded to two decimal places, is 0.91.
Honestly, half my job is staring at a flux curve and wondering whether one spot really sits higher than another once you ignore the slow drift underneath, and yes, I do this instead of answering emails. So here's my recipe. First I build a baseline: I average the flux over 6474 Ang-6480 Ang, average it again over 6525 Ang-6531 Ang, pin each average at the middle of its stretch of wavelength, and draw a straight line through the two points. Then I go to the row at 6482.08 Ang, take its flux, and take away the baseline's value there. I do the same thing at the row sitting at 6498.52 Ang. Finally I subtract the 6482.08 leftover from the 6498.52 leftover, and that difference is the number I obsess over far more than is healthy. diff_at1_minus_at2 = 0.3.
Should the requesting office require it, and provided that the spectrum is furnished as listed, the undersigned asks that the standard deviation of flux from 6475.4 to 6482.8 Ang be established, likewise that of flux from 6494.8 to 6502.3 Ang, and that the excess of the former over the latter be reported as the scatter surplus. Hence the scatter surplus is -0.03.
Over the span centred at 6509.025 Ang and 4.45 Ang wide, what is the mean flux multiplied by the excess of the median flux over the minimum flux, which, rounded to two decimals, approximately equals 0.40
